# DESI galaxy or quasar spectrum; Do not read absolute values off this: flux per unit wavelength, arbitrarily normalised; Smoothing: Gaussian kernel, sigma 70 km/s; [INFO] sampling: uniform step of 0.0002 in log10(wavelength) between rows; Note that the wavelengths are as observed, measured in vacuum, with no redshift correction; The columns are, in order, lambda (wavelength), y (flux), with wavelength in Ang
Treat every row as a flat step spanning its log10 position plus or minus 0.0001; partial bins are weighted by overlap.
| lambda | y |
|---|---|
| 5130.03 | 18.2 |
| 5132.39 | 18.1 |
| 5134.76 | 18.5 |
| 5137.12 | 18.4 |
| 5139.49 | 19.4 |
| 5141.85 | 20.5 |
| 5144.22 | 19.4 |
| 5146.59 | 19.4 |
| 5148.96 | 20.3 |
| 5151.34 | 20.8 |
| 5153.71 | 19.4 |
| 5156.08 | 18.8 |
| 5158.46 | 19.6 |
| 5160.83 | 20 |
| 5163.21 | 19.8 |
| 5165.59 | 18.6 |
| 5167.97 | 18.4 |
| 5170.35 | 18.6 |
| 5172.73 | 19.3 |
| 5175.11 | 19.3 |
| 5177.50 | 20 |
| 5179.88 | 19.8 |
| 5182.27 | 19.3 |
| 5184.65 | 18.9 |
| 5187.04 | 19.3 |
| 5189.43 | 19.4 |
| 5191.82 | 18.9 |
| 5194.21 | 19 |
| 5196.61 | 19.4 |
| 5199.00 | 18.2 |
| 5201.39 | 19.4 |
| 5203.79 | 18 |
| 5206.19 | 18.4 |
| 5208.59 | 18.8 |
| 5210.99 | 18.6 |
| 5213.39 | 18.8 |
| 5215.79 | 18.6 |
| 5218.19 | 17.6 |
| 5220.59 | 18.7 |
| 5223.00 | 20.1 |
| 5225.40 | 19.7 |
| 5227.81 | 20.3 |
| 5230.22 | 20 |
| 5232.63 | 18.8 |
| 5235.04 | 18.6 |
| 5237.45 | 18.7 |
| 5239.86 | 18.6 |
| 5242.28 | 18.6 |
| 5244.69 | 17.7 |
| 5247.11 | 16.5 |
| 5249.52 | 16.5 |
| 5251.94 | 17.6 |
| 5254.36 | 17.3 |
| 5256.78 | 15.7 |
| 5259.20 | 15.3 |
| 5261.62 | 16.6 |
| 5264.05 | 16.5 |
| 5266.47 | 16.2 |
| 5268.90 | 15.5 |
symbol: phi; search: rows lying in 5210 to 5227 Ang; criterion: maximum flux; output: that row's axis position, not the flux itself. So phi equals 5223.00 Ang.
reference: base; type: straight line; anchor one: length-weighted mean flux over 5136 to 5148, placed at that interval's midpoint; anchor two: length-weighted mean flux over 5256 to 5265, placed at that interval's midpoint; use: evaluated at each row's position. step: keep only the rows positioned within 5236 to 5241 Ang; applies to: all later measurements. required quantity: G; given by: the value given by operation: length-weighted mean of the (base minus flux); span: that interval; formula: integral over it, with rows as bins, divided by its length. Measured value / -1.99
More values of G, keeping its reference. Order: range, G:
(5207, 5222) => -1.18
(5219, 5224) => -2.08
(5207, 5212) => -1.18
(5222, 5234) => -2.80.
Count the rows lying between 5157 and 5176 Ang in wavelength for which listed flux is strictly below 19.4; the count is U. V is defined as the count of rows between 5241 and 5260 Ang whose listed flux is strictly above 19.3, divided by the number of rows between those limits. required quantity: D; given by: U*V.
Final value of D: 0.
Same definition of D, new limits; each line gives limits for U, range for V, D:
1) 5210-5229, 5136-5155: 4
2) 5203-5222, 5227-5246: 2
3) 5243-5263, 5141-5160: 7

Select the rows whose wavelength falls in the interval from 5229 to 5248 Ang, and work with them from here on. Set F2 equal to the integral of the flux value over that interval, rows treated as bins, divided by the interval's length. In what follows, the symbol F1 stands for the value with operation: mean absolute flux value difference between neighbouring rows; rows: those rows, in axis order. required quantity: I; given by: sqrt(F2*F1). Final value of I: 3.1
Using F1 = 0.5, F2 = 18.5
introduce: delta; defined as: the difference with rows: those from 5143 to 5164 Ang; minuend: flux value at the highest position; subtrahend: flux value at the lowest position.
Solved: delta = 0.4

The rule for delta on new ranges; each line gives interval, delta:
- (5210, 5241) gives 0.0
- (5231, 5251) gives -2.3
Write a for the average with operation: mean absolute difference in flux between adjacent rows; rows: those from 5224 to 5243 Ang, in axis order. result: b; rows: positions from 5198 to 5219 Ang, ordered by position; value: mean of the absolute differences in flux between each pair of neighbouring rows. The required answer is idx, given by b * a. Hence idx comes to 0.22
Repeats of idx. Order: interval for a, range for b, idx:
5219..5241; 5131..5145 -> 0.40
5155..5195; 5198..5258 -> 0.27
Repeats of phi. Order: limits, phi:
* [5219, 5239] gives 5227.81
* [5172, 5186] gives 5177.50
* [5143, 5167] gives 5151.34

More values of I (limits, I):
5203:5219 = 2.7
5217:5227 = 4.3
